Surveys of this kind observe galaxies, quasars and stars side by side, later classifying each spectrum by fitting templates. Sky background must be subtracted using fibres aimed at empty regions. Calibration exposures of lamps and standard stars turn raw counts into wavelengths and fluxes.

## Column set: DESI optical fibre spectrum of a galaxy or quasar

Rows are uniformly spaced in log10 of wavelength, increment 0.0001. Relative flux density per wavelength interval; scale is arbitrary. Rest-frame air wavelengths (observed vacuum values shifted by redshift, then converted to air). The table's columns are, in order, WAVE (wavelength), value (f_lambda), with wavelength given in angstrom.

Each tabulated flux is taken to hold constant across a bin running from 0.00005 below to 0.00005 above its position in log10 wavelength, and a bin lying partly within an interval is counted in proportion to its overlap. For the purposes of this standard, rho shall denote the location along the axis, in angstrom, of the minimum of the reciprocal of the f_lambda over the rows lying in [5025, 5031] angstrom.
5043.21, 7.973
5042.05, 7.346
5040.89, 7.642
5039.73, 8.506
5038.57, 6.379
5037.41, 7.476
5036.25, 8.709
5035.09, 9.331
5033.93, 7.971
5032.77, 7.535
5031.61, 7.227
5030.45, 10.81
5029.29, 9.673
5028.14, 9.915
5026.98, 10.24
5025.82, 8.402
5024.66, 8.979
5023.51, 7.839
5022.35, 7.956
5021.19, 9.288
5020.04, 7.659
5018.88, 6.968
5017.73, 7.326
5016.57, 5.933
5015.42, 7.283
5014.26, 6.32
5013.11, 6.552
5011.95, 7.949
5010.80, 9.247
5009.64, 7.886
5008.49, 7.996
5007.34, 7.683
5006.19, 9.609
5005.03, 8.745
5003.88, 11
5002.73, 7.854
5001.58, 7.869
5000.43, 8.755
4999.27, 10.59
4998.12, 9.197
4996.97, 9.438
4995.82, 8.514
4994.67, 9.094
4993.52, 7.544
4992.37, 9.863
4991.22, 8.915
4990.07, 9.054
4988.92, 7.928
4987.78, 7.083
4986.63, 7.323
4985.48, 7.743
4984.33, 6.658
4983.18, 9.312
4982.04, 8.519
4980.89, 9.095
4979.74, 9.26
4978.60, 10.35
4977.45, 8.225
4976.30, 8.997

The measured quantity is 5030.45 angstrom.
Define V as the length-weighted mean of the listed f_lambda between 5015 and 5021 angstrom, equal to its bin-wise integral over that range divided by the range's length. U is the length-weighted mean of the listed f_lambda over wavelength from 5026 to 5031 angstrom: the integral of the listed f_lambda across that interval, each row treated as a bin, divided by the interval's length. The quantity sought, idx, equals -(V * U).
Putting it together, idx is -72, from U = 10.0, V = 7.18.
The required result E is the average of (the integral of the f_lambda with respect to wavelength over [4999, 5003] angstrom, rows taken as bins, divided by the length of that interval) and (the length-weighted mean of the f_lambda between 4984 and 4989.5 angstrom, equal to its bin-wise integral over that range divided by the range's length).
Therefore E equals 8.03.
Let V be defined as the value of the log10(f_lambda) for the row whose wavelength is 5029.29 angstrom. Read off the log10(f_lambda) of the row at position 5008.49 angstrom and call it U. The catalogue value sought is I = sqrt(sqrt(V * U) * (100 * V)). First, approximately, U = 0.90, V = 0.986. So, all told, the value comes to 9.64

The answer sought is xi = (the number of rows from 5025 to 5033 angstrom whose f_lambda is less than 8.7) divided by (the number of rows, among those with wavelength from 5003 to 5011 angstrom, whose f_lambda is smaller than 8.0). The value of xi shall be 1.0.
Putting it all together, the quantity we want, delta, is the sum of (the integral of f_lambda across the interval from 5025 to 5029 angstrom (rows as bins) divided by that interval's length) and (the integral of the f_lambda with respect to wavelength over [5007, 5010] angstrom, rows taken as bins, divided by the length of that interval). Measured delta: 17.4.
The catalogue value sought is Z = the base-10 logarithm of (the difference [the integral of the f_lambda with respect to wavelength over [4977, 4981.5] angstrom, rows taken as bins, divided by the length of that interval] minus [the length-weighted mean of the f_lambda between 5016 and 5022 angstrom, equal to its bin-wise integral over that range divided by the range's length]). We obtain 0.3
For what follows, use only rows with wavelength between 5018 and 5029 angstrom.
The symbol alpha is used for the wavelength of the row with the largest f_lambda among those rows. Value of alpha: 5026.98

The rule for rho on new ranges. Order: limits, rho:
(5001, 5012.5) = 5003.88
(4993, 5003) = 4999.27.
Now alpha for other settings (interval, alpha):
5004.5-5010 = 5006.19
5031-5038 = 5035.09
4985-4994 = 4992.37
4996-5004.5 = 5003.88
